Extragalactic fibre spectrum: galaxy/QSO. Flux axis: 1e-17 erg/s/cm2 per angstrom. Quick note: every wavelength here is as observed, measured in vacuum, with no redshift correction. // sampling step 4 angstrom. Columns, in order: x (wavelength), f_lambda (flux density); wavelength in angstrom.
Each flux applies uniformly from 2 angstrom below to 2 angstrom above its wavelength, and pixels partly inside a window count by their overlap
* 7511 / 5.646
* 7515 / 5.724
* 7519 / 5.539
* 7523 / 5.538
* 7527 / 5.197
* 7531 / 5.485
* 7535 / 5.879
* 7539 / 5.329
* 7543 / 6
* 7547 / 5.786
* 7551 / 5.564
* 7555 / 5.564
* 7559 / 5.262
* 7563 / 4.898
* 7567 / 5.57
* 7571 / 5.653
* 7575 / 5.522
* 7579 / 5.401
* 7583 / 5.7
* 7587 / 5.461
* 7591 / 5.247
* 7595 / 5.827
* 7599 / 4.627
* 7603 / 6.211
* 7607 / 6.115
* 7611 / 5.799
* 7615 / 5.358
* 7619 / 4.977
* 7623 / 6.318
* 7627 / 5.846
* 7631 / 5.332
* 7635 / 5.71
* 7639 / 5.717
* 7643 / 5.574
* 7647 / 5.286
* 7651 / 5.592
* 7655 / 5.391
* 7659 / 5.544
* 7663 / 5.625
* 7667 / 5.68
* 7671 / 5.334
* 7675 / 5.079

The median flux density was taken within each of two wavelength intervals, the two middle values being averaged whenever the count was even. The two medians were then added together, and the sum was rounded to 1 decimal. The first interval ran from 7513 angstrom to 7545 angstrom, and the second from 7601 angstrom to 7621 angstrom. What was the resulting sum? 11.3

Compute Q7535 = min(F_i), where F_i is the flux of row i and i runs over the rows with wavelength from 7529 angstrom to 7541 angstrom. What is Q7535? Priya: 5.329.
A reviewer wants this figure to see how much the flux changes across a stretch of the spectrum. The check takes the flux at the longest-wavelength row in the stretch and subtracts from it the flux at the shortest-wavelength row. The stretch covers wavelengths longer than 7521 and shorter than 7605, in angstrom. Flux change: 0.67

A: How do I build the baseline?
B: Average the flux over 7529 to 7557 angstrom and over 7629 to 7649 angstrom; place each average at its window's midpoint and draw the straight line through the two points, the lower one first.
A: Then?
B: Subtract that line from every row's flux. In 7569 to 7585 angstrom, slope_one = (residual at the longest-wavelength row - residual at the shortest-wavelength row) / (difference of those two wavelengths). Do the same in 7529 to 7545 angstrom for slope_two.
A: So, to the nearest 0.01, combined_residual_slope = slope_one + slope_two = 0.05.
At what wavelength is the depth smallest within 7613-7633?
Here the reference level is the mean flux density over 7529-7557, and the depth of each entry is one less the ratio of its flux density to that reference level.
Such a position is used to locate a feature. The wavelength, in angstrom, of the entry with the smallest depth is 7623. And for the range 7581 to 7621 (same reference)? 7603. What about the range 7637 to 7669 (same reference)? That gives 7639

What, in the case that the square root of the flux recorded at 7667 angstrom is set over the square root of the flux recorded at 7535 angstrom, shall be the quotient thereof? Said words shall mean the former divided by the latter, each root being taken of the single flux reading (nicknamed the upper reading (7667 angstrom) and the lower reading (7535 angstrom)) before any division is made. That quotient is 0.98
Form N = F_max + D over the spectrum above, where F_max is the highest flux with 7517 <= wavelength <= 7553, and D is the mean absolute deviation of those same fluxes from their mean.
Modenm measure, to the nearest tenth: 6.2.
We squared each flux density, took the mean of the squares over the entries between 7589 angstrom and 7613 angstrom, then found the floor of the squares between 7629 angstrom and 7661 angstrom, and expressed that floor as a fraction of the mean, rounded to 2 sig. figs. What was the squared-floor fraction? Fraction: 0.87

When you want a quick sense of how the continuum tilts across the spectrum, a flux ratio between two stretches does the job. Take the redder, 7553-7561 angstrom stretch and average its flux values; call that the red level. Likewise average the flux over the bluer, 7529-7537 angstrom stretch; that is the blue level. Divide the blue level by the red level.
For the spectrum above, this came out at 1.05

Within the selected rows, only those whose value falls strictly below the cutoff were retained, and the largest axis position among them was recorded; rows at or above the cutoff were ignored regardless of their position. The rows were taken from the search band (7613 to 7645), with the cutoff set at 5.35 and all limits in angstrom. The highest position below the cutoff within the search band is 7631 angstrom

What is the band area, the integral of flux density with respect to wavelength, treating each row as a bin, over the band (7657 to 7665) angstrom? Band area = 45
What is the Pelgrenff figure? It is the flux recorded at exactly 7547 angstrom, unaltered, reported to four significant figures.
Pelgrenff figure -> 5.786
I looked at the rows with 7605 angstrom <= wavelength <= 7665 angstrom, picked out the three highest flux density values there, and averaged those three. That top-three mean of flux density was 6.09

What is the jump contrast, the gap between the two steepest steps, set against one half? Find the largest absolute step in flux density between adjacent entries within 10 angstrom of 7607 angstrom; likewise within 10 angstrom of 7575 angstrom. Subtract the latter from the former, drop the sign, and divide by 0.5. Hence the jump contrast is 2.6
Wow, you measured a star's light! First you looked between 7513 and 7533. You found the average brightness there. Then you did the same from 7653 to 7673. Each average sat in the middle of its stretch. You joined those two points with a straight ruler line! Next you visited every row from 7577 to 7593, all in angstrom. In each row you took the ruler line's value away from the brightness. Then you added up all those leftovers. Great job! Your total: -0.2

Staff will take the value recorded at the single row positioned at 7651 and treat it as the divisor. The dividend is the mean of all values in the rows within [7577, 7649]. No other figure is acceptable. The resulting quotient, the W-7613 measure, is 1.00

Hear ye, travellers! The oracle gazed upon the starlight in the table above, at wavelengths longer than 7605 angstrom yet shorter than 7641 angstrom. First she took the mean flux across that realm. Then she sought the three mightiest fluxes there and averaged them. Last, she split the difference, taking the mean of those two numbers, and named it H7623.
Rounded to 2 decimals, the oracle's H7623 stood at 5.89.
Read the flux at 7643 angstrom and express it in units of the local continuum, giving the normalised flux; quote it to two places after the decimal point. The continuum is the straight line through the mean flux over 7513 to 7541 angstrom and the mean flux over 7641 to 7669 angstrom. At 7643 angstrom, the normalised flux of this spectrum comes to 1.01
